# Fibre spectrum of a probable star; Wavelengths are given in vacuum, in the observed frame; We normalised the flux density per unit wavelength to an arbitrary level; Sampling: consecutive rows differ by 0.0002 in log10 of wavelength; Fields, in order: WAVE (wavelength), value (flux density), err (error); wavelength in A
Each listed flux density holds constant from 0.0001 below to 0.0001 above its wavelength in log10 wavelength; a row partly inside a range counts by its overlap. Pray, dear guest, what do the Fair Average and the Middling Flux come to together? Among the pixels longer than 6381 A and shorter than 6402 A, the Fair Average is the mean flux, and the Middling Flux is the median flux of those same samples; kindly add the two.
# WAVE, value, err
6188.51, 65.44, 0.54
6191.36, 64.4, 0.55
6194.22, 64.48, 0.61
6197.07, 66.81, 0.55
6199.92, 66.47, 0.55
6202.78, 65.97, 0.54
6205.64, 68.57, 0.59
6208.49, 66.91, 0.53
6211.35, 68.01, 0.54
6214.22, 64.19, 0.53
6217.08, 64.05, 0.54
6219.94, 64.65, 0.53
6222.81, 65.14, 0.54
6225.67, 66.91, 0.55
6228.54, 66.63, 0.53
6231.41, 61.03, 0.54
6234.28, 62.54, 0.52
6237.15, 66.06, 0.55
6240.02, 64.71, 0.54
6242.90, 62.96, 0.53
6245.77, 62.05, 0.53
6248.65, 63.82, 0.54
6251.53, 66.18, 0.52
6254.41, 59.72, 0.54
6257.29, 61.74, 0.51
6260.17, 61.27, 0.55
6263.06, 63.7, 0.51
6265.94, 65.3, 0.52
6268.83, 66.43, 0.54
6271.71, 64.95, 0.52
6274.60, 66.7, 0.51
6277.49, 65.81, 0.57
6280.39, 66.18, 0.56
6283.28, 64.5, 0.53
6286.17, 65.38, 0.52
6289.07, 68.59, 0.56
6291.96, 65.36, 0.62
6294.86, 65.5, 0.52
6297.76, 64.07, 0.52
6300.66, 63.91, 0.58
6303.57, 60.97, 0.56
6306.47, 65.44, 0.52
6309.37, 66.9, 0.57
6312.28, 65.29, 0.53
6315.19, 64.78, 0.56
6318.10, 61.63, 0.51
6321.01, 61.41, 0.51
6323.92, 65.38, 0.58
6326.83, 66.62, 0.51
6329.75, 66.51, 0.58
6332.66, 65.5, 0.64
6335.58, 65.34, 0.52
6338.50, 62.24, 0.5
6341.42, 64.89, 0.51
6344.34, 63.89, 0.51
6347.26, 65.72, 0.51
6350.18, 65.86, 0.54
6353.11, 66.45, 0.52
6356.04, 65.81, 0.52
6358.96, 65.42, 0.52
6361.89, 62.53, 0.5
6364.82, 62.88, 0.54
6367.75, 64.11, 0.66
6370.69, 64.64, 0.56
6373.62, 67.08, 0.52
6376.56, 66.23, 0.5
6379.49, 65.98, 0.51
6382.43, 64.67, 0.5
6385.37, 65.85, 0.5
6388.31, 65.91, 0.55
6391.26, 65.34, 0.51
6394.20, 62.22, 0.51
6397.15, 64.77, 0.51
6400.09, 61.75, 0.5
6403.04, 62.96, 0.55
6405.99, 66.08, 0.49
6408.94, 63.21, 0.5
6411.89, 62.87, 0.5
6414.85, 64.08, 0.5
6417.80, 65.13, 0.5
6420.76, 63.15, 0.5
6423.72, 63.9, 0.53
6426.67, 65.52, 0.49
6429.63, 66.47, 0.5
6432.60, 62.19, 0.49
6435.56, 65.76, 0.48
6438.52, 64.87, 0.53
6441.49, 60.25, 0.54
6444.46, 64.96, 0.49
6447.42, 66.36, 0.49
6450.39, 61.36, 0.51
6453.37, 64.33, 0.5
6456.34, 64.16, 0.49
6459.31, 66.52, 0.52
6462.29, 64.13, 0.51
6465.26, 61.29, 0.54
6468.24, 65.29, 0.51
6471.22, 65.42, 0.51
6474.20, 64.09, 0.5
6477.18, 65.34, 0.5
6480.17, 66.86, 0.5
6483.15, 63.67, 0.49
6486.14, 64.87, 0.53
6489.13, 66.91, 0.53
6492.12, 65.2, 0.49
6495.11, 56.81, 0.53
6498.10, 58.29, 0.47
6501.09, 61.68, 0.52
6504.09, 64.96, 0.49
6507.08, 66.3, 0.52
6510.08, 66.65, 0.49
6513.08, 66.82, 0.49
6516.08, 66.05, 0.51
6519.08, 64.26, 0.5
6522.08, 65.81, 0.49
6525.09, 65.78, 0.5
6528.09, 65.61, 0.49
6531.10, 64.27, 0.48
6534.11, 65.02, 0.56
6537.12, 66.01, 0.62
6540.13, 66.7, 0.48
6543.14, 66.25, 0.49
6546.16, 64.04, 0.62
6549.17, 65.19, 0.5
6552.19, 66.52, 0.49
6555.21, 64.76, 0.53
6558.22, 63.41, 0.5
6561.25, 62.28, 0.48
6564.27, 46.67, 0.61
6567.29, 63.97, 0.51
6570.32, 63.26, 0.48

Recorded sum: 129.1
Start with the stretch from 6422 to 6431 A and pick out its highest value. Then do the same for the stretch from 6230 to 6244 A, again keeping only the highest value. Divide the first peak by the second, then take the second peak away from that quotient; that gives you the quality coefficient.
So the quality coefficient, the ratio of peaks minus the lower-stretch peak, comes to -65.1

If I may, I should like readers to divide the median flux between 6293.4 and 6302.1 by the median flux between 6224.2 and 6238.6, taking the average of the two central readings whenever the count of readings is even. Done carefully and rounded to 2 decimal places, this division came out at 0.97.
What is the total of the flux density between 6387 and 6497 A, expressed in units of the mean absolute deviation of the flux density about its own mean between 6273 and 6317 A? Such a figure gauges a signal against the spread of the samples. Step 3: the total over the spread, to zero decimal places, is 2163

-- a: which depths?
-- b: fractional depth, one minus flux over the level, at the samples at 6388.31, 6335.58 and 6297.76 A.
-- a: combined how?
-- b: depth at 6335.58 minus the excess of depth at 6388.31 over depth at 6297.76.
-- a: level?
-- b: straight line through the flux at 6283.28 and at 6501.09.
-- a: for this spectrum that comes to 0.024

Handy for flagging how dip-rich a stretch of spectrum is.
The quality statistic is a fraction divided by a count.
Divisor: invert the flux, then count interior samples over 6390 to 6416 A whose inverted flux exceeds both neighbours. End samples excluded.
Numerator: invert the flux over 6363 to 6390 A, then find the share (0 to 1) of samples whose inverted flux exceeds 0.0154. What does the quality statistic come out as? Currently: 0.15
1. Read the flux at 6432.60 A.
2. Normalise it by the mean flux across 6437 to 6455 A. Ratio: 0.98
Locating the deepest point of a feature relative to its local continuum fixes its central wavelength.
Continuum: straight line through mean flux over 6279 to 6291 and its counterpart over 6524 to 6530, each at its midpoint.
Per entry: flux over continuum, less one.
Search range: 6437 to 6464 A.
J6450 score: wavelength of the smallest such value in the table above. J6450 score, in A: 6441.49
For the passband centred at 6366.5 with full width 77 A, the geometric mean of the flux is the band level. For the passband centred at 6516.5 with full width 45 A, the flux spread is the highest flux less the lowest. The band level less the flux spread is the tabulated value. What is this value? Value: 55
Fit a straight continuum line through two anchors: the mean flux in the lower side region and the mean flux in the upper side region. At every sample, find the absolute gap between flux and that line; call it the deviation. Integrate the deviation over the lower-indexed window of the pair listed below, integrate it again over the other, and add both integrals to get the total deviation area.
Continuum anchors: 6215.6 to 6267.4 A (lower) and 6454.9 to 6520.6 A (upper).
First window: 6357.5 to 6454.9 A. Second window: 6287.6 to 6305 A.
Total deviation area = 171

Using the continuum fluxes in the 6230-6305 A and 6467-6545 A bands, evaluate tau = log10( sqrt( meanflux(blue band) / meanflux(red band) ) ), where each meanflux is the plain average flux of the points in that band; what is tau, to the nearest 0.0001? -0.0020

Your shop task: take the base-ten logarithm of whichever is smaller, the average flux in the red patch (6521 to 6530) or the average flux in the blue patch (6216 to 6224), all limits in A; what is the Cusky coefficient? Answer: 1.81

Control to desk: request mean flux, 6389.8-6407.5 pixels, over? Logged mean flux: 63.9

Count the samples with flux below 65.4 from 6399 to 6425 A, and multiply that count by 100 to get 800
